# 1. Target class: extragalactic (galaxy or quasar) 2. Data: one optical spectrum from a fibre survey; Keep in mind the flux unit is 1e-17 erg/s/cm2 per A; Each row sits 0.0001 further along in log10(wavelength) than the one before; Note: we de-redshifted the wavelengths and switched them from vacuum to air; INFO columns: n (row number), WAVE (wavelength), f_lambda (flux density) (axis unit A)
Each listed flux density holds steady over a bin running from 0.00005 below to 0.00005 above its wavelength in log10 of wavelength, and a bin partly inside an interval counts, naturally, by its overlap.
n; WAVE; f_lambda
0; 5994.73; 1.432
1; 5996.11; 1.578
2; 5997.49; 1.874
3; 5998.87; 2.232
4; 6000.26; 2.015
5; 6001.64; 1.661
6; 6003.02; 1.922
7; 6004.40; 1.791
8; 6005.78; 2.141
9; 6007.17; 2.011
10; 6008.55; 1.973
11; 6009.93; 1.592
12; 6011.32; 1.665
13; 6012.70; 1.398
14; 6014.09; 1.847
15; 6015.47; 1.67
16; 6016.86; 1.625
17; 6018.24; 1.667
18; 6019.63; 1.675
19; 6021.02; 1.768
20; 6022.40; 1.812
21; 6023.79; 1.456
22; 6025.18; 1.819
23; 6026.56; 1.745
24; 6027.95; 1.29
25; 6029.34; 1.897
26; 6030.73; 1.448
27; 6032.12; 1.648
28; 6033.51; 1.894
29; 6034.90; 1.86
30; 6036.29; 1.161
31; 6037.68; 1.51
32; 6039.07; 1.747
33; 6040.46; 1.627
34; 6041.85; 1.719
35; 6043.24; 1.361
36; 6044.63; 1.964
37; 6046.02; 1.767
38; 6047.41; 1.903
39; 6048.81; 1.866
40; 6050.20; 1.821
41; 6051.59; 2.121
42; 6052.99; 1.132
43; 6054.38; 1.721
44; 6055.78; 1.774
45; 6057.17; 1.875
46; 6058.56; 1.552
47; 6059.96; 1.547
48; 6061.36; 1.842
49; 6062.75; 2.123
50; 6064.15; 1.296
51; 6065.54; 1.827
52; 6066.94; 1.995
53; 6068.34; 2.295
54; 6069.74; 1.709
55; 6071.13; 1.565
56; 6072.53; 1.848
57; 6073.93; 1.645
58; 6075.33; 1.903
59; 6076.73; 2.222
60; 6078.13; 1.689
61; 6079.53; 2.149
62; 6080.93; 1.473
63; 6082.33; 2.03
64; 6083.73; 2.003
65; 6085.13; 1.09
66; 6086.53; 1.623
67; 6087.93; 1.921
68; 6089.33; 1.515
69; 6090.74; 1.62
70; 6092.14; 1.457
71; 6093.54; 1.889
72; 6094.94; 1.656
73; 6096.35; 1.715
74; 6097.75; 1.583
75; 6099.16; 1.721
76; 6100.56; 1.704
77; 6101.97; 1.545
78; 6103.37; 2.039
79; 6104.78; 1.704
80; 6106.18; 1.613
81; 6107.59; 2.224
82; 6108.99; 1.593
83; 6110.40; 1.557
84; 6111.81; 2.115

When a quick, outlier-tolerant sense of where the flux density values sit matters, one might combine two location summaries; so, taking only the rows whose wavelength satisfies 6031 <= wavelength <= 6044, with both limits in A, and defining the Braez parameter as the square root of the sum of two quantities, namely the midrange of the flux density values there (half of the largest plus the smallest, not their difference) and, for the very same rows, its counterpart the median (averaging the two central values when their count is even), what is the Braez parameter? 1.78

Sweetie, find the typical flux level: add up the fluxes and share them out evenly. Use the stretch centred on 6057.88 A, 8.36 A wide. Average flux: 1.72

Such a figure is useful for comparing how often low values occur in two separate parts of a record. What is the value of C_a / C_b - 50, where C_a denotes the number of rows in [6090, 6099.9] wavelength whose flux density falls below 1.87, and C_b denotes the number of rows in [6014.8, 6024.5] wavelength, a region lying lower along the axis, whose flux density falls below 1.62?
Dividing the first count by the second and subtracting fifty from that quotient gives -44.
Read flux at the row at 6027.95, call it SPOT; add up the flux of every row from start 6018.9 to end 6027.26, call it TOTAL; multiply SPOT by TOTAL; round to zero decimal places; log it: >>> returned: 13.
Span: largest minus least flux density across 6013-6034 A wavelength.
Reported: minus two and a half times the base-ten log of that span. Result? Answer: 0.54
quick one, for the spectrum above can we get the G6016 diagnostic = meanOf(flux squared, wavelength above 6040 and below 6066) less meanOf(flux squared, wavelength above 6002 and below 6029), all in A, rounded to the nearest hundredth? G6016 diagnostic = 0.02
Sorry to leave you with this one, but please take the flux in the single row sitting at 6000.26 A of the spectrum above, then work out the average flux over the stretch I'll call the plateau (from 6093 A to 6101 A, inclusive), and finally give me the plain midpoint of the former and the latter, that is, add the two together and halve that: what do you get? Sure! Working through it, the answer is 1.86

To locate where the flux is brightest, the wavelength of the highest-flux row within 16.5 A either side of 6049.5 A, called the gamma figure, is 6062.75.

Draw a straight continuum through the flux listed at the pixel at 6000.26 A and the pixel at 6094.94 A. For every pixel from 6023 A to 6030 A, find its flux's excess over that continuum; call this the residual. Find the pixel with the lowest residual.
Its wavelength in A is 6027.95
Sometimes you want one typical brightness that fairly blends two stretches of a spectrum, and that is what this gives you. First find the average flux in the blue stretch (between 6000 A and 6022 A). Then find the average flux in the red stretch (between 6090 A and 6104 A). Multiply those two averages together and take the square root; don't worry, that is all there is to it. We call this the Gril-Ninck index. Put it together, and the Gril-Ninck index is 1.73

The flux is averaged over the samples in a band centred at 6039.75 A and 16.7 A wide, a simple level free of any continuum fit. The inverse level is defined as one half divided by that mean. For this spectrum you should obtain 0.298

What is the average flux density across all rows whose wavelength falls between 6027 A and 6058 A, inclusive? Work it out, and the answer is 1.69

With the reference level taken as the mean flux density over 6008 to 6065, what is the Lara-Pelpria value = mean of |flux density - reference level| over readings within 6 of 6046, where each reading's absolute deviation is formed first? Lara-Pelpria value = 0.19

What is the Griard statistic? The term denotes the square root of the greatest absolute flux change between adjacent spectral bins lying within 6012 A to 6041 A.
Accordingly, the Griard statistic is 0.84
